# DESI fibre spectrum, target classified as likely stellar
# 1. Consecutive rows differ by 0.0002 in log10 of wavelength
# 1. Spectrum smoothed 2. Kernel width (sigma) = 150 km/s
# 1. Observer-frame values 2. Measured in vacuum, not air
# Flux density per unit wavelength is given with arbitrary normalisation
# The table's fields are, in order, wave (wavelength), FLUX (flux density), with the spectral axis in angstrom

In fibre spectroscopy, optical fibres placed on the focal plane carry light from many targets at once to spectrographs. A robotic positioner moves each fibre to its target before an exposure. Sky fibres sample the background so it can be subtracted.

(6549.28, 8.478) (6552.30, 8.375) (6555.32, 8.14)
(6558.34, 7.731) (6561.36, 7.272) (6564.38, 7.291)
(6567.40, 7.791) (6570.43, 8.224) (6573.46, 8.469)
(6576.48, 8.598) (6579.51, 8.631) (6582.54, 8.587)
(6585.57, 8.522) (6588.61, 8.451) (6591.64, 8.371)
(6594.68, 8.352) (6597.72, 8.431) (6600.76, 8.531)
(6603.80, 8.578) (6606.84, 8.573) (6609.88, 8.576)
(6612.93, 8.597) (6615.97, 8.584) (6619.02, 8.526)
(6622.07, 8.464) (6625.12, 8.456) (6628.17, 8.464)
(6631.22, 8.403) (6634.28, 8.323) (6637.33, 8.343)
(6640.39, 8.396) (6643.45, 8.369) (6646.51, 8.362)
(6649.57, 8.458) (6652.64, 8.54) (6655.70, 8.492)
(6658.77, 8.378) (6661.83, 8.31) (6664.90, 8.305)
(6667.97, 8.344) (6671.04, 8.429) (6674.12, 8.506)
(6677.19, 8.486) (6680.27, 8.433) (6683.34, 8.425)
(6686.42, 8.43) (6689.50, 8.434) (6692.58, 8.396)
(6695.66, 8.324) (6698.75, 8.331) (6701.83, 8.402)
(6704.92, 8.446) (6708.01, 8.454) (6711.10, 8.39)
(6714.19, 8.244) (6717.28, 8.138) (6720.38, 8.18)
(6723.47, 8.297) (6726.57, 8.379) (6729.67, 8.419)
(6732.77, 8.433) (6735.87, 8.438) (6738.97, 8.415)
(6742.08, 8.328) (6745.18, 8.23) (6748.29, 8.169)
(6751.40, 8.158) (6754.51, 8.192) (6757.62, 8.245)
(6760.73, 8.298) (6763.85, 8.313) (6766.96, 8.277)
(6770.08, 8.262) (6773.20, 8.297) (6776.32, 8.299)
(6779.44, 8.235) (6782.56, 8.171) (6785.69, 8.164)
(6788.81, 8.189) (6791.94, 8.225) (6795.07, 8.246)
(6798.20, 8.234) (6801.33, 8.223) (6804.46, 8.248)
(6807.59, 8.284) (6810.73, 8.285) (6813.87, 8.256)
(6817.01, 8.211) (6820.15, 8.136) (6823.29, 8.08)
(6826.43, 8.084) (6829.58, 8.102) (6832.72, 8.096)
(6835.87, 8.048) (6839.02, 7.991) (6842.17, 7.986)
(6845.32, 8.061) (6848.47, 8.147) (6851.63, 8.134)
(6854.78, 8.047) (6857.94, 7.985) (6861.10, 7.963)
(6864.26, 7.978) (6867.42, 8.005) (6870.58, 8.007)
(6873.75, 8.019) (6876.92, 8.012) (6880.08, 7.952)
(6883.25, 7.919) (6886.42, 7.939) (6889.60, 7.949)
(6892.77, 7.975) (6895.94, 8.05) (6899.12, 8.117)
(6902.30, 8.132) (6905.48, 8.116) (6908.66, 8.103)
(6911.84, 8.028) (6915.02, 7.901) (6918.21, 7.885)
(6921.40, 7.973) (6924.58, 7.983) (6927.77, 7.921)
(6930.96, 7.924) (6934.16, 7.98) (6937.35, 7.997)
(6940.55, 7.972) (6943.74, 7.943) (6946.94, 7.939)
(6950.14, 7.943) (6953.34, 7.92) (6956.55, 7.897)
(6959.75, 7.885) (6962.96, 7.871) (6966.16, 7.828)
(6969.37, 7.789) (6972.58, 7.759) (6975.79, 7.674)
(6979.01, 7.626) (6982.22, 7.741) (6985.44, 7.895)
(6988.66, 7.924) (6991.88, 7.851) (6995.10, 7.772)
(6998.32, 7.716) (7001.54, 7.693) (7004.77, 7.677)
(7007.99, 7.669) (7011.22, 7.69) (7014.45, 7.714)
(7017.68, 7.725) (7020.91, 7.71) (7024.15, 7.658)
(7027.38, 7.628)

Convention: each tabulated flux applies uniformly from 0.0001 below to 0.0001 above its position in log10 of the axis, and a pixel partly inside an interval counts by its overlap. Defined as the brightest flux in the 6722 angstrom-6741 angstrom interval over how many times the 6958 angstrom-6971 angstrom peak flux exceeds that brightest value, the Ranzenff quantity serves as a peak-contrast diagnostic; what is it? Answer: 9.03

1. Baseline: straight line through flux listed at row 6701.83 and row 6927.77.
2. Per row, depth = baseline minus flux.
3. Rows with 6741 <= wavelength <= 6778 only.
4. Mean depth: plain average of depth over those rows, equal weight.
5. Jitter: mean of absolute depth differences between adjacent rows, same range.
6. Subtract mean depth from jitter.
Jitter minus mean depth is 0.014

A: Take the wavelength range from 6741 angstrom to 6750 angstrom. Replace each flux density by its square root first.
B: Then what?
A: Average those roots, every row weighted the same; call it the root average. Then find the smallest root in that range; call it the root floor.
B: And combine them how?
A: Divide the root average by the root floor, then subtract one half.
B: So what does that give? 0.504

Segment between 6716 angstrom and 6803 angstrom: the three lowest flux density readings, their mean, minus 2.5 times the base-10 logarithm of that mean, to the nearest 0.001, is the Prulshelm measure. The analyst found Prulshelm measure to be -2.278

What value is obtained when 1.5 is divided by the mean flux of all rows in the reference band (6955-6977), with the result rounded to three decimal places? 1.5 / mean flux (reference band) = 0.192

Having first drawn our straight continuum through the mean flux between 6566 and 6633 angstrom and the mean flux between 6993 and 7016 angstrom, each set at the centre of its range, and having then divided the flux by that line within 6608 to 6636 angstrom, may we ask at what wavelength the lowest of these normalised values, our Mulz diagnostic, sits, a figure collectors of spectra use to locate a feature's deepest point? 6634.28 angstrom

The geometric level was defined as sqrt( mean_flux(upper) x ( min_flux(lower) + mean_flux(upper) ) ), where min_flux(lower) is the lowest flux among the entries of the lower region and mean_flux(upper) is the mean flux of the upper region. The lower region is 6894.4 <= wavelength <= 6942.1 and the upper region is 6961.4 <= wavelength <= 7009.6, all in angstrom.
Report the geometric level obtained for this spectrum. 11.0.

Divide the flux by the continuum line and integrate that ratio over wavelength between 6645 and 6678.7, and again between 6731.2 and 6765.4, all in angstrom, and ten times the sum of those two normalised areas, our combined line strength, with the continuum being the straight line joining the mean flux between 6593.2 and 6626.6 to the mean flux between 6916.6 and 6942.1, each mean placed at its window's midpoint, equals 680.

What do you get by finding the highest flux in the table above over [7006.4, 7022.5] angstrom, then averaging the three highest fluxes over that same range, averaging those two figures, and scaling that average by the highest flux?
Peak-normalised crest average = 0.999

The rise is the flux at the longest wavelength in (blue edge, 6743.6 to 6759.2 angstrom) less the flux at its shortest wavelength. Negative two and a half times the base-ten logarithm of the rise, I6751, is 4.6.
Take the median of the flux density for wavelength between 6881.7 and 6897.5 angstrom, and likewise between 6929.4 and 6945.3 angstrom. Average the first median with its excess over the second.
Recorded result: 3.96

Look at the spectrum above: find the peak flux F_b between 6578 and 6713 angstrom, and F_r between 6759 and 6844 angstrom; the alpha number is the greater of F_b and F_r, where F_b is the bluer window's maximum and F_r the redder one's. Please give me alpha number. 8.63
